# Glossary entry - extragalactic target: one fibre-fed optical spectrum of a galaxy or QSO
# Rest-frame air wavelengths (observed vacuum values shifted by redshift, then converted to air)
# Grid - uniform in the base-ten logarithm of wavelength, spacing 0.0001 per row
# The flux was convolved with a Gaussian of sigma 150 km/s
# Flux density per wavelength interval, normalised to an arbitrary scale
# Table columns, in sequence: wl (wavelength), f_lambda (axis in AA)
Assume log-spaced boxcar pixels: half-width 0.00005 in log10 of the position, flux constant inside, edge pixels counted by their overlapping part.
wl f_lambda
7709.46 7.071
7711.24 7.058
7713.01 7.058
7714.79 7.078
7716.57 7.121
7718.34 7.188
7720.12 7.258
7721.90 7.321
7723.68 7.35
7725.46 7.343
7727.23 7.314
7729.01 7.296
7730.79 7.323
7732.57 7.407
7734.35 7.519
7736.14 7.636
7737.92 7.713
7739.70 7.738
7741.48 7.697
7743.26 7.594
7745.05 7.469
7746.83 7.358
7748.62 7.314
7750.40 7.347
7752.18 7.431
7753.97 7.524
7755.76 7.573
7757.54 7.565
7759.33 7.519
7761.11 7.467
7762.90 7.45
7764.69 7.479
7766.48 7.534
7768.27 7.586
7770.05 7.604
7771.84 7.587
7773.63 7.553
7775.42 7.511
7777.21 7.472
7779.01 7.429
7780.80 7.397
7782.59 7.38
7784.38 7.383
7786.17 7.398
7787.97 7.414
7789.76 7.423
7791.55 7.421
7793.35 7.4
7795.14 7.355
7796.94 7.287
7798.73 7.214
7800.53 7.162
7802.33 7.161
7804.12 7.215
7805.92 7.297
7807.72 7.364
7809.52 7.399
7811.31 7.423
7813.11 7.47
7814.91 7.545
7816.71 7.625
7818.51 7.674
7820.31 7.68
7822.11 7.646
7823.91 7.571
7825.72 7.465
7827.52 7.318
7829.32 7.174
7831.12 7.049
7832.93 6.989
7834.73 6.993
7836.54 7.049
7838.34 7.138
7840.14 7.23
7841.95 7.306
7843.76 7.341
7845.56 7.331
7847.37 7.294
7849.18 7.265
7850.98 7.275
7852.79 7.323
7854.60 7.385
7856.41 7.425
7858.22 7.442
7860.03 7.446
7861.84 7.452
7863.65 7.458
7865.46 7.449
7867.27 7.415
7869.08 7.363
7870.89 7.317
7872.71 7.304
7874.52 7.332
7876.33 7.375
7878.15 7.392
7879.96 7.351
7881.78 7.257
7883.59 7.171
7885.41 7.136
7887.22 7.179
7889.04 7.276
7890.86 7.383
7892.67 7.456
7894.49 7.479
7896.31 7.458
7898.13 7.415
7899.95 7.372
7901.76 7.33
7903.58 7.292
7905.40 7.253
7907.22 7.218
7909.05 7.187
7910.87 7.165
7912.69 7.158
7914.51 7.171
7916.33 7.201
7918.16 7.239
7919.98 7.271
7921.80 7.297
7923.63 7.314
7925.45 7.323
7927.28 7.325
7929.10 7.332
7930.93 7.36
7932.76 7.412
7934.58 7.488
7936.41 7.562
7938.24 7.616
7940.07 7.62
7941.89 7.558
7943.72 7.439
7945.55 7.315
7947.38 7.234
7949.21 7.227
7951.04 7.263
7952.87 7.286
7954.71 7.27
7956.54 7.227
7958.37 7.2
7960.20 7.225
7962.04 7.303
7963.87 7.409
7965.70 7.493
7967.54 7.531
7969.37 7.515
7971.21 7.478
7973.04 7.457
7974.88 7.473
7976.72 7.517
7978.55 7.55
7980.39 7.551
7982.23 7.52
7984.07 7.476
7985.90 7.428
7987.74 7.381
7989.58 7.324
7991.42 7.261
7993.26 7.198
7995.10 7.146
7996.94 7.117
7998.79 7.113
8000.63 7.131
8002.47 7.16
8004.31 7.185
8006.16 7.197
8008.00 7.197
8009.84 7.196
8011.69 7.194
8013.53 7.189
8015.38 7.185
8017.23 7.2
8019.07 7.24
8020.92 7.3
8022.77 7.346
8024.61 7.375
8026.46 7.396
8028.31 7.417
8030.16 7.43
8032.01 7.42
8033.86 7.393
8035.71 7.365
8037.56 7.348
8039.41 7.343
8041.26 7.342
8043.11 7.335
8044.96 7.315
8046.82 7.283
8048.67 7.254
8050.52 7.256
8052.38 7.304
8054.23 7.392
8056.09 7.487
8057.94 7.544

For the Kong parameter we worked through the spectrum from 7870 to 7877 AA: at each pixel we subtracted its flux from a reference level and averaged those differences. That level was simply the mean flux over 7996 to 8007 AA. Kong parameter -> -0.18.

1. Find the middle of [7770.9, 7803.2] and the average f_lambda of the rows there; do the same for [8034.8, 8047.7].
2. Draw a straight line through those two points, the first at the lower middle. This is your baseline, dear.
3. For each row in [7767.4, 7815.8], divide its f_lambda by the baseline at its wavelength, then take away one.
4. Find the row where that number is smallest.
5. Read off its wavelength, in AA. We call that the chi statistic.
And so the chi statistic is 7802.33 AA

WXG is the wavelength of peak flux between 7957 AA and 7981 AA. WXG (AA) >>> 7980.39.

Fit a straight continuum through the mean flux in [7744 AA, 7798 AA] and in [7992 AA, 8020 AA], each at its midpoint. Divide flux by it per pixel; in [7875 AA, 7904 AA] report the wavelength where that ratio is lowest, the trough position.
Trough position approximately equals 7885.41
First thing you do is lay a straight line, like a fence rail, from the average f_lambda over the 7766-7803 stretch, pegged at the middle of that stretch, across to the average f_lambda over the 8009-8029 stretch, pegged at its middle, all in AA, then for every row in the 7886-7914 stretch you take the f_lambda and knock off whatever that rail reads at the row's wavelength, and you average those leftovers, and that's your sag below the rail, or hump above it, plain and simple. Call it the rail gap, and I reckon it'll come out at -0.04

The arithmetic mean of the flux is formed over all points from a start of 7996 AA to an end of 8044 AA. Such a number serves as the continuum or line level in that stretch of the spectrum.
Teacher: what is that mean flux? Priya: 7.27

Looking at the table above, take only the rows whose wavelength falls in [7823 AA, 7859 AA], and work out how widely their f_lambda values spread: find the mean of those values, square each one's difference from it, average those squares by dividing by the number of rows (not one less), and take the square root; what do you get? 0.157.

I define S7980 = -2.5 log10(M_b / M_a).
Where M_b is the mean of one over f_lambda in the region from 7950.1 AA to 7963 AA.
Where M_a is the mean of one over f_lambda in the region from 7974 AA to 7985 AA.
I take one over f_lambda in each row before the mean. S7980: -0.038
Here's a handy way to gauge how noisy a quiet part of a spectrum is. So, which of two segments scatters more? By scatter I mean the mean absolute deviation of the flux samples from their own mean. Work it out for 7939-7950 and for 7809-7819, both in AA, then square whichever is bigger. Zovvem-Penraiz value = 0.020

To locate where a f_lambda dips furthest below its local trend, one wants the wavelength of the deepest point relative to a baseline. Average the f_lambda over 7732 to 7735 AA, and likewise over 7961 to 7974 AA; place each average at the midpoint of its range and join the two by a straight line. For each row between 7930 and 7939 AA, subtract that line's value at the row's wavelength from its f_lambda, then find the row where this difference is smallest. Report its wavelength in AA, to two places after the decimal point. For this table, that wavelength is 7930.93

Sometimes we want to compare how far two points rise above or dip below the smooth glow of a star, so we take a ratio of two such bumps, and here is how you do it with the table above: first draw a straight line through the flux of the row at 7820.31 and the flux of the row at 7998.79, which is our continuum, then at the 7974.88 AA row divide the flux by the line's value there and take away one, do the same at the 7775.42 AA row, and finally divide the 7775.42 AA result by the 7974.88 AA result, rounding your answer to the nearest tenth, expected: -1.0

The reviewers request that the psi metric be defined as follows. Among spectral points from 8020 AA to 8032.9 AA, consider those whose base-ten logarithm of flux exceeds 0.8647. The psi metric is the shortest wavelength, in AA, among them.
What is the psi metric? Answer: 8022.77 AA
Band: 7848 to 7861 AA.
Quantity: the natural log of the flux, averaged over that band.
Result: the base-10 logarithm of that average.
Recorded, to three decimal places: 0.300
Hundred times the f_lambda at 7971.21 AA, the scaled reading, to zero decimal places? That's 748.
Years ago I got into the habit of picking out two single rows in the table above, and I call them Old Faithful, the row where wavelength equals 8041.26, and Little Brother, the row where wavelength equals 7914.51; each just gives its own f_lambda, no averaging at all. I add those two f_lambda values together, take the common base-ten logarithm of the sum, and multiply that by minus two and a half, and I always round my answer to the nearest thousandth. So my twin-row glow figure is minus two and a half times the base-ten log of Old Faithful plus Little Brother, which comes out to -2.904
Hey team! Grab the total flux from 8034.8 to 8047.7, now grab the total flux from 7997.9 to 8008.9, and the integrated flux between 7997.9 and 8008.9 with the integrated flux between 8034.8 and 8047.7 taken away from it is -16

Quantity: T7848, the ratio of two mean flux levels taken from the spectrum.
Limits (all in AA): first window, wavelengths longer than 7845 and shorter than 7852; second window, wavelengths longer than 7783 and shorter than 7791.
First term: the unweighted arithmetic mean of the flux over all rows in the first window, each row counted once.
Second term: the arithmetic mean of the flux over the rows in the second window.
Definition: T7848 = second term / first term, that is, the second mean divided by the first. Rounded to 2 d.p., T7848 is 1.02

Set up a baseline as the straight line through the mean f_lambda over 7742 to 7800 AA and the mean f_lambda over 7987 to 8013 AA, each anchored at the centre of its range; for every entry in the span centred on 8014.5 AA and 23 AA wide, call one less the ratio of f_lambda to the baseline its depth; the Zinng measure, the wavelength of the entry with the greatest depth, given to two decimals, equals 8004.31 AA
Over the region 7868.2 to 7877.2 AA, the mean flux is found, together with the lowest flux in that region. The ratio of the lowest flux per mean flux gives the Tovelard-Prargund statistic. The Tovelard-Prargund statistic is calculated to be 0.995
